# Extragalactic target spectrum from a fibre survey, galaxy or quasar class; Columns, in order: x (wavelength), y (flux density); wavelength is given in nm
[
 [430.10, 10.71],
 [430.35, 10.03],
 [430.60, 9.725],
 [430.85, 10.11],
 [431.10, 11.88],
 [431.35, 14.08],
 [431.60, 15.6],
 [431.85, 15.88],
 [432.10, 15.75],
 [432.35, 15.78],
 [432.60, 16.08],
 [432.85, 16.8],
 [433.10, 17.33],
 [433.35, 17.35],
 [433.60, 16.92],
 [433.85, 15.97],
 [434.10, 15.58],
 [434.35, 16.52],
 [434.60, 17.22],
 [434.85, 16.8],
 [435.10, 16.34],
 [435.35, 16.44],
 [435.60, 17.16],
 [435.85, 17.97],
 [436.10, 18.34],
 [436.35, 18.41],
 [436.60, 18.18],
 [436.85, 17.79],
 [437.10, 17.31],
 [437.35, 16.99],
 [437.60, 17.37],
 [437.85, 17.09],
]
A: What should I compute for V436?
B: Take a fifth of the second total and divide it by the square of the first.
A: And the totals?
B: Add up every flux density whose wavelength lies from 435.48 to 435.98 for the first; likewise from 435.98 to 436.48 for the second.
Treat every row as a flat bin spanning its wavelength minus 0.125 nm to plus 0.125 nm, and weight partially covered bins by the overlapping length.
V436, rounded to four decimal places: 0.0060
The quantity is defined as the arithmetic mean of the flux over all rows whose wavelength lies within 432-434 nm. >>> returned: 16.5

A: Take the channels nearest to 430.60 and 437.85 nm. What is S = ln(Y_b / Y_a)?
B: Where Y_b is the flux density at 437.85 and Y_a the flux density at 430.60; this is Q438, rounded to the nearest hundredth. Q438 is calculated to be 0.56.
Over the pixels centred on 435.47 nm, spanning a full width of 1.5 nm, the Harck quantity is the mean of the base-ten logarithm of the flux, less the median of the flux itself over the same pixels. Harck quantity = -15.7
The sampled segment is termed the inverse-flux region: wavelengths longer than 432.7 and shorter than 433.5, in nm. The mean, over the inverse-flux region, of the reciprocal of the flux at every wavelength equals 0.058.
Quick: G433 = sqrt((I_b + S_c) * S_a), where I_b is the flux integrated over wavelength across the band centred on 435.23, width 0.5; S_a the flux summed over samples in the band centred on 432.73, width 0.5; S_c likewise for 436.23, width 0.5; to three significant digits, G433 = 38.4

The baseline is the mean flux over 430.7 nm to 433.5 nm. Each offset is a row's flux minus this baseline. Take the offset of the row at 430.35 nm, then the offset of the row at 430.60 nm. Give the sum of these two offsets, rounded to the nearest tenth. -10.5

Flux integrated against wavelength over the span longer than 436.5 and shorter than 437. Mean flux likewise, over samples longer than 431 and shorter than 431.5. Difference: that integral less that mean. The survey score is -4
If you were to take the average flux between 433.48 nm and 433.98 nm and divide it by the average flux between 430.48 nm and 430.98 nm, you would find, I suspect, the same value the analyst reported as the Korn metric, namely 1.7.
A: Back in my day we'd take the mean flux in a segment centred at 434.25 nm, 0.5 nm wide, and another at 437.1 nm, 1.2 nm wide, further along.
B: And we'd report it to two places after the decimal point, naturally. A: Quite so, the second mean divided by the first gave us 1.09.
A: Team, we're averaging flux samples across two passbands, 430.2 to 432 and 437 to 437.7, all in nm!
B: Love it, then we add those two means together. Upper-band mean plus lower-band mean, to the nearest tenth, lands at 29.7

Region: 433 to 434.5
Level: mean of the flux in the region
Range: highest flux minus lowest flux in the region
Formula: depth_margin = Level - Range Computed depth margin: 14.8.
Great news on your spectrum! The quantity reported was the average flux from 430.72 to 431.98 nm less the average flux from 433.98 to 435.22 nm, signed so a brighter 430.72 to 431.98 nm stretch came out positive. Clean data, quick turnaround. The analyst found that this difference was -3.0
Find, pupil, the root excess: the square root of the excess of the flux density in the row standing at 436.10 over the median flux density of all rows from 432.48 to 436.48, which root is 1.2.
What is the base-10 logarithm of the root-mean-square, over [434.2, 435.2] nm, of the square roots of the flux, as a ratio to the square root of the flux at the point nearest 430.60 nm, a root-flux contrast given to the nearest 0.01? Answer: 0.12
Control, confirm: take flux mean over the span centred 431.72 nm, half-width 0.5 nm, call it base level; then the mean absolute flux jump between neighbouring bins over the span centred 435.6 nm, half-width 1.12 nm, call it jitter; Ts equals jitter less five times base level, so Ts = -76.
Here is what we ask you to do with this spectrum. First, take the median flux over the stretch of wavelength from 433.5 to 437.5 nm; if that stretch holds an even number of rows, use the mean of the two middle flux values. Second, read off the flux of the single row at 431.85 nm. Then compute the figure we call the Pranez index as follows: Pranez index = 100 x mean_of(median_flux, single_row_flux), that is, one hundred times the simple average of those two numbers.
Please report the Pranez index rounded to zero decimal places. 1648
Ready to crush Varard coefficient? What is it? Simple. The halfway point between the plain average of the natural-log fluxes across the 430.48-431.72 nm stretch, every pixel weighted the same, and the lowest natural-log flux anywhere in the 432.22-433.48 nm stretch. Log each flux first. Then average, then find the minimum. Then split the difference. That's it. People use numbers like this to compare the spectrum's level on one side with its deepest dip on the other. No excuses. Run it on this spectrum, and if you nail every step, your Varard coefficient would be 2.62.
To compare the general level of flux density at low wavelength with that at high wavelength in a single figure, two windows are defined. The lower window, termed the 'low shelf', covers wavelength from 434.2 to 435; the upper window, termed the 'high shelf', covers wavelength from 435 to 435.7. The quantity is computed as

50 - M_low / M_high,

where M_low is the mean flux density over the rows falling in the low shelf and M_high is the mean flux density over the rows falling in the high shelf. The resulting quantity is 49.0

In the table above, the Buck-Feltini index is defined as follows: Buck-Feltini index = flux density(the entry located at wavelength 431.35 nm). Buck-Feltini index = 14.08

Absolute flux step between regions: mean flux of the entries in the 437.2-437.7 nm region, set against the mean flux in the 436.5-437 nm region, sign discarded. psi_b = 0.8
